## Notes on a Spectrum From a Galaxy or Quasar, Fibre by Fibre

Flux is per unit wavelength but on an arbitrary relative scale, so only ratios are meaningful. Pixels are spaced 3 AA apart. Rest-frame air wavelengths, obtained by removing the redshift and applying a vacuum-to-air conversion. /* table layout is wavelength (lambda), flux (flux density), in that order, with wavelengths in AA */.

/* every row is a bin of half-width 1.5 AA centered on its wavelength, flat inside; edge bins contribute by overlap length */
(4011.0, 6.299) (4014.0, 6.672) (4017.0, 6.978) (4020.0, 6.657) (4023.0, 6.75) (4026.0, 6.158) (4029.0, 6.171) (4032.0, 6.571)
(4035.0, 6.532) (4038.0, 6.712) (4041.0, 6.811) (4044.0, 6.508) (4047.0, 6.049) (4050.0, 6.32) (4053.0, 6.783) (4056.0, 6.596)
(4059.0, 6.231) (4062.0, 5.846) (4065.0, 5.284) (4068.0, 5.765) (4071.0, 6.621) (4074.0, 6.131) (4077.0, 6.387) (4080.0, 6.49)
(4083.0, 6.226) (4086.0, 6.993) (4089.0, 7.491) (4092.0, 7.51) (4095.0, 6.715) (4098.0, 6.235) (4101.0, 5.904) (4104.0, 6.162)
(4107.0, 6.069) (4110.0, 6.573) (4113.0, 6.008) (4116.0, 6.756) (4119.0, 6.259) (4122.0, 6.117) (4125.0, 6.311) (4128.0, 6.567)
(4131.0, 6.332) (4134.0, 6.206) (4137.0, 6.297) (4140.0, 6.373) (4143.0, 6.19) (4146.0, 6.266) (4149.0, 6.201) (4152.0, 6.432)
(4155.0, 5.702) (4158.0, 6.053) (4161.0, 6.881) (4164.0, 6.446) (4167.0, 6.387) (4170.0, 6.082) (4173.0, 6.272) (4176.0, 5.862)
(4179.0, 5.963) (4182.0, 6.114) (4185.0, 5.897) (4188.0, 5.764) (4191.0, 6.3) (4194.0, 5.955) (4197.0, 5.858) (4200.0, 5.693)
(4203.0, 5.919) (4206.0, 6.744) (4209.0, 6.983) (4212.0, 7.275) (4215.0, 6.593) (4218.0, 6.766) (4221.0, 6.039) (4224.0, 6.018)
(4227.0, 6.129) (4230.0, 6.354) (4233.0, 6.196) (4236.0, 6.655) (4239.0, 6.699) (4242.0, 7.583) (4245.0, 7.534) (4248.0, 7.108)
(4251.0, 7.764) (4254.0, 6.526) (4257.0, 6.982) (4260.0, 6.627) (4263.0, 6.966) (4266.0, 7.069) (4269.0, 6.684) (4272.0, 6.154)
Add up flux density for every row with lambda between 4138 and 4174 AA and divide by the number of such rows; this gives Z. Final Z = 6.27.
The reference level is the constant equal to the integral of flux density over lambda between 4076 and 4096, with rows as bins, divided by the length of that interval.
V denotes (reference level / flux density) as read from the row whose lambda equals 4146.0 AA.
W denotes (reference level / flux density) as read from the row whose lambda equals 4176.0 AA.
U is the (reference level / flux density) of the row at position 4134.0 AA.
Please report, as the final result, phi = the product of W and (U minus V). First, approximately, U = 1.10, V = 1.09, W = 1.17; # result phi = 0.01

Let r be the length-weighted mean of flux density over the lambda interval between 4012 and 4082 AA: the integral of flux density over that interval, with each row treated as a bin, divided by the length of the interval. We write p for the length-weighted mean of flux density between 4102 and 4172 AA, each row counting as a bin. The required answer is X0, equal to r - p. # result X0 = 0.10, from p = 6.29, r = 6.39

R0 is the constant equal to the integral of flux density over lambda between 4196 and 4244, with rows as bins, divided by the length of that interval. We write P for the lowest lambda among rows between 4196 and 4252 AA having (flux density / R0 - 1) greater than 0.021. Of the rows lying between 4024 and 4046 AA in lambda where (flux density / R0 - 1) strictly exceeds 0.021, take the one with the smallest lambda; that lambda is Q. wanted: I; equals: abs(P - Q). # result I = 168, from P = 4206.0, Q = 4038.0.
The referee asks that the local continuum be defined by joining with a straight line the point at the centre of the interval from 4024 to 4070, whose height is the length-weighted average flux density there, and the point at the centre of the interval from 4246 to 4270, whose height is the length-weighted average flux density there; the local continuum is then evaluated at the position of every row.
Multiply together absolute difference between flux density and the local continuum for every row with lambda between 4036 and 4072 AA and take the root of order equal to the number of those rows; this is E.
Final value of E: 0.27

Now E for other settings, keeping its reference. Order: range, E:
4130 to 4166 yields 0.34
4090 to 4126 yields 0.32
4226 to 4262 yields 0.28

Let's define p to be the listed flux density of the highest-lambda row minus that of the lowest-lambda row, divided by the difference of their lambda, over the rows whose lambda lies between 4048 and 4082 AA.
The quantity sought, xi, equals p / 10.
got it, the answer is 0.0006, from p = 0.006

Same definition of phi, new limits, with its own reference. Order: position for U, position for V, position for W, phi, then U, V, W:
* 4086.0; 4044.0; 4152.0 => -0.08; 0.98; 1.05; 1.06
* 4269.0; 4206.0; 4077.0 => 0.01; 1.02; 1.01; 1.07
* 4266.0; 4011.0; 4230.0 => -0.13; 0.97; 1.09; 1.08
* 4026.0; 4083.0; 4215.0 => 0.01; 1.11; 1.10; 1.04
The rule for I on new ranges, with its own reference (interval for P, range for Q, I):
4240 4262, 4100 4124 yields 126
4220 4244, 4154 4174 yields 75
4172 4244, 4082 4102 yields 120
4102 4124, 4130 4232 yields 45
